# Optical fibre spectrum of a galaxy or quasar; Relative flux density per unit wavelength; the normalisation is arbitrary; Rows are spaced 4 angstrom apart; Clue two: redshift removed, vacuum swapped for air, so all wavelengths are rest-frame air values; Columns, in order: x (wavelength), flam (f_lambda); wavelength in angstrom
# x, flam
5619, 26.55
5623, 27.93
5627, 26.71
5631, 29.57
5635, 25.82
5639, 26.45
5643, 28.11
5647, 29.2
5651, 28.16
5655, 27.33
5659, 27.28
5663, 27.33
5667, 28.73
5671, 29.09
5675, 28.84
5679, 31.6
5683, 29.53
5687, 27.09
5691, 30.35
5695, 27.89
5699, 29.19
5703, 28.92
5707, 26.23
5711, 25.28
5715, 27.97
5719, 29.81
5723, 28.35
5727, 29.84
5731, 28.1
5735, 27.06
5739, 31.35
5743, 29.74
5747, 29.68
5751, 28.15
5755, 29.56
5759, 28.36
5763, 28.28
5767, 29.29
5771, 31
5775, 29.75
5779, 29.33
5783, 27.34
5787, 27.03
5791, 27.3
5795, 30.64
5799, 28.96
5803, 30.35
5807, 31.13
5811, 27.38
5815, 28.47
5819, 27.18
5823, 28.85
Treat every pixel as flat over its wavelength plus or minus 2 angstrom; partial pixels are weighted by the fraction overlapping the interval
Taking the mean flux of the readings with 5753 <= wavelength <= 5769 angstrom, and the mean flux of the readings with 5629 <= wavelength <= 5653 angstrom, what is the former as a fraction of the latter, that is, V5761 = 1.04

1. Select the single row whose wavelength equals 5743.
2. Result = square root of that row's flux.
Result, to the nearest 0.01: 5.45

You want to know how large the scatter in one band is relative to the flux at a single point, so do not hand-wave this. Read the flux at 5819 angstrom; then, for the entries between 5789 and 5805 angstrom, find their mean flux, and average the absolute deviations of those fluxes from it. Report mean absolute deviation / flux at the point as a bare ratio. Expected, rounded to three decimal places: 0.044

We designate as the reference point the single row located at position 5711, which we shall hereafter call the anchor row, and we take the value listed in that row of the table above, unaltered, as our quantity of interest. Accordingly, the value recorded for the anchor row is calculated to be 25.28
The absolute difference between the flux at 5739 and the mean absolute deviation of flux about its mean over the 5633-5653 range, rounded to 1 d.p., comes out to 30.2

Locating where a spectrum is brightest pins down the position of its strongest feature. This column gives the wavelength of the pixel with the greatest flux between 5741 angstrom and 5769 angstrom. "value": 5743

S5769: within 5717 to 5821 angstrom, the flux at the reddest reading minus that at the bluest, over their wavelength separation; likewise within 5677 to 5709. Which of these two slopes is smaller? -0.192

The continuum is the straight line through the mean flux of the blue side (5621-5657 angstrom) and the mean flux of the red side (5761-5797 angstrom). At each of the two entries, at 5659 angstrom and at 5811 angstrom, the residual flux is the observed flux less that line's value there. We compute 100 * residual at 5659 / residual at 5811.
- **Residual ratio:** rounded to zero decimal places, 33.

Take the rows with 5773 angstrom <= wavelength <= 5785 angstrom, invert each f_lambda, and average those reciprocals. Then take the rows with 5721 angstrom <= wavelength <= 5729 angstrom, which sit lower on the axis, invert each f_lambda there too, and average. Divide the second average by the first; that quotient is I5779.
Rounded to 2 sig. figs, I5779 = 0.99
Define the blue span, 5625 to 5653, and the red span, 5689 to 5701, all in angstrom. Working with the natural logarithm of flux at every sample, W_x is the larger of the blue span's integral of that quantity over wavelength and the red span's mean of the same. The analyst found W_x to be 93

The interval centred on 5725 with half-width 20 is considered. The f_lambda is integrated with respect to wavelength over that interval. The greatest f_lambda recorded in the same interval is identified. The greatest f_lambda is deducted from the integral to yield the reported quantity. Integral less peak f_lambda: 1104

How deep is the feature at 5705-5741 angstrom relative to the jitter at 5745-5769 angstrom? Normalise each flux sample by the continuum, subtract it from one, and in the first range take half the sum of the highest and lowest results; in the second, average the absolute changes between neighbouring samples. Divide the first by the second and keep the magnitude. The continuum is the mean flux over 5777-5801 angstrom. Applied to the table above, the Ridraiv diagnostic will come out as 0.11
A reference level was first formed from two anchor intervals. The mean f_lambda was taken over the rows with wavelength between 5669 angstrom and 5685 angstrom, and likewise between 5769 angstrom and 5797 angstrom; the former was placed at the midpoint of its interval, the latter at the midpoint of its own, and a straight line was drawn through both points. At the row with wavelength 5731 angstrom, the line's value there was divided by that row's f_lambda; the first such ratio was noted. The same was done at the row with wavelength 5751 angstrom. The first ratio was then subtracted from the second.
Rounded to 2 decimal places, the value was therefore -0.01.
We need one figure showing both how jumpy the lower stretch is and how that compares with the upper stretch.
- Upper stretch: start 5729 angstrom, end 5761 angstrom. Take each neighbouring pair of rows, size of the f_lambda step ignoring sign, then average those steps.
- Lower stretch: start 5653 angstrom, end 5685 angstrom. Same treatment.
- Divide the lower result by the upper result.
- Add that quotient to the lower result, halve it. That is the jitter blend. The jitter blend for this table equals 0.81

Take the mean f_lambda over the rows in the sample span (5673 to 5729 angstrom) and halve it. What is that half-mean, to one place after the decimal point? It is 14.3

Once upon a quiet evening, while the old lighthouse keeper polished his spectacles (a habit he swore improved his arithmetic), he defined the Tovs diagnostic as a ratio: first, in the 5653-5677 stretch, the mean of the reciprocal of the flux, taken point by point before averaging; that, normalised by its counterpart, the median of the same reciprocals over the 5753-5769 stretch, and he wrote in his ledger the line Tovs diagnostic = 1.03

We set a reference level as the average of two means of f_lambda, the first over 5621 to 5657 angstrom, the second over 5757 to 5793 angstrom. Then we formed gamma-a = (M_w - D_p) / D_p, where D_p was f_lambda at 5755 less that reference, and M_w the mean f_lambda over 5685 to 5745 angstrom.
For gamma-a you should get 19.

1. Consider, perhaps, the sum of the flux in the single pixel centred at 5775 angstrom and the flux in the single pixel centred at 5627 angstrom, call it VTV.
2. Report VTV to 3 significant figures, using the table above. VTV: 56.5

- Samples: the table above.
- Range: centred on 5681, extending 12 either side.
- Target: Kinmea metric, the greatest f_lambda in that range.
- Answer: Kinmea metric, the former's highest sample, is 31.6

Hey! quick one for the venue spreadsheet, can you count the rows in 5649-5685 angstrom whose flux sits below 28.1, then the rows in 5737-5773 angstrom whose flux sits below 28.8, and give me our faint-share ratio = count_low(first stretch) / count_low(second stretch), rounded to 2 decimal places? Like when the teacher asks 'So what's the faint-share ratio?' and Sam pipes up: 1.00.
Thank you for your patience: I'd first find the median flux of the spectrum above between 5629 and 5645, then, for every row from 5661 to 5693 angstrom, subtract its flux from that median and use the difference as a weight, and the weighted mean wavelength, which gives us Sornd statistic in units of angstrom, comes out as 5679.4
